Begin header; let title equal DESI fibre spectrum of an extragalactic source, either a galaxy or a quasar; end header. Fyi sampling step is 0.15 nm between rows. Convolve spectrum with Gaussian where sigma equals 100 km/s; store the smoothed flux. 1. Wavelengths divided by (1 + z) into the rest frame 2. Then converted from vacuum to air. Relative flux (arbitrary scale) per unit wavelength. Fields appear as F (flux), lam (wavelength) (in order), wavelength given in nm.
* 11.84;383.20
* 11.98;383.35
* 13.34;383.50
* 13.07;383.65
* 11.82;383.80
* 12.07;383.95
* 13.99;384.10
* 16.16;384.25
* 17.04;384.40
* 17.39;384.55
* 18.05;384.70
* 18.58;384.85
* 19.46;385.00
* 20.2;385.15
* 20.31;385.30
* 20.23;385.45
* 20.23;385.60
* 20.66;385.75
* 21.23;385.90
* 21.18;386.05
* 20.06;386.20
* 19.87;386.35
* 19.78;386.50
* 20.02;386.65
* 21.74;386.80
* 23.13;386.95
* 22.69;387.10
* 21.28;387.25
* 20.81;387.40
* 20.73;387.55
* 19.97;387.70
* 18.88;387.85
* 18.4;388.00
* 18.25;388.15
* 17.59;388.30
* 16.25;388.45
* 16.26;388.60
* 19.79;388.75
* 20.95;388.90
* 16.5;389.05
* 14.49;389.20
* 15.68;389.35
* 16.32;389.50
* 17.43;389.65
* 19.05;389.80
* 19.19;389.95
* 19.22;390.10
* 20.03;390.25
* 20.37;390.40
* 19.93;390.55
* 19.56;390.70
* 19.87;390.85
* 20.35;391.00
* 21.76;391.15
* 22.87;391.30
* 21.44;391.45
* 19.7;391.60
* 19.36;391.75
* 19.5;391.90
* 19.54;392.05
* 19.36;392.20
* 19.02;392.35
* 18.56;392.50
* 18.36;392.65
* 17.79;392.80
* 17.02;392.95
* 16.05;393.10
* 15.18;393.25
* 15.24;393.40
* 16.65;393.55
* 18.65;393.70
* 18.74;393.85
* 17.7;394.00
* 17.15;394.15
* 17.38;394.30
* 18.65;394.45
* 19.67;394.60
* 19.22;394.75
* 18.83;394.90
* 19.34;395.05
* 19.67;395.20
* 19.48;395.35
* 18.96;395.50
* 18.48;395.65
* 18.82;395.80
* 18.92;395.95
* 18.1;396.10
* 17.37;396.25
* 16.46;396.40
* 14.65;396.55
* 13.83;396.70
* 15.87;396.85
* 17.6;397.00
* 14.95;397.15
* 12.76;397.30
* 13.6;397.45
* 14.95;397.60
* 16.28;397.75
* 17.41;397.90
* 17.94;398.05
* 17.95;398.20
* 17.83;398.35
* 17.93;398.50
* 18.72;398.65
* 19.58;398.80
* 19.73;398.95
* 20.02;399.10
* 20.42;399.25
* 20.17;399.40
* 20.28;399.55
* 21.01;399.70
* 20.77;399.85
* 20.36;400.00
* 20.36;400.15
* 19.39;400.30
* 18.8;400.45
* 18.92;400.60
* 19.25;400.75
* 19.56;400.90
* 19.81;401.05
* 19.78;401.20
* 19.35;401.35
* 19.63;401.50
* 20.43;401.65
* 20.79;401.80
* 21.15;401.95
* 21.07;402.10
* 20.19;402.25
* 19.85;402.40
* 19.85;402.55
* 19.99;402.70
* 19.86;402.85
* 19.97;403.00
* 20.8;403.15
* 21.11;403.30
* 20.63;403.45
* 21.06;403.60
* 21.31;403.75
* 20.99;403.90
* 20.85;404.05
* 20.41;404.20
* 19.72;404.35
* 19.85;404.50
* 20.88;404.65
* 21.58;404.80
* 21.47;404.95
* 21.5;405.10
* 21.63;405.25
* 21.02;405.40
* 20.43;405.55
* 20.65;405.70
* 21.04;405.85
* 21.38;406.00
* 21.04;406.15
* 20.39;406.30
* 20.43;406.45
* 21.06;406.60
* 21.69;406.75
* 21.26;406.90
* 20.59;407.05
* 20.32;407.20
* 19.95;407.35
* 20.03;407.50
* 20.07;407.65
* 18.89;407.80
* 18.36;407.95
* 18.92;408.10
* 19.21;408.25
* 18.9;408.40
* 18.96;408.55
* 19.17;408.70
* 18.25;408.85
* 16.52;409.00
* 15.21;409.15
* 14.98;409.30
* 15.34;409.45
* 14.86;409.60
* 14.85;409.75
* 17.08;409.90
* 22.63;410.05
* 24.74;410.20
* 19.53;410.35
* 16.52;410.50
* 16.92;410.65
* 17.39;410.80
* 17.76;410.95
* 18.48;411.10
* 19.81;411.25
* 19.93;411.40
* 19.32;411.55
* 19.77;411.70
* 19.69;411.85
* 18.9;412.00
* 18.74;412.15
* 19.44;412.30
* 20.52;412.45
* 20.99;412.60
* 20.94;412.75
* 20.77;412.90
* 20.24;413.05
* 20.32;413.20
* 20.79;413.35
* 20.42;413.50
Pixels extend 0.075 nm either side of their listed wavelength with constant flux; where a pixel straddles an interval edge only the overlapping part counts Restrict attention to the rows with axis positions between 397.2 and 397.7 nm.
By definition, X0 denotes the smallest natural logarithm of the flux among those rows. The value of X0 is 2.55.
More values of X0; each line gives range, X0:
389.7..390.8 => 2.95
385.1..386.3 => 3.00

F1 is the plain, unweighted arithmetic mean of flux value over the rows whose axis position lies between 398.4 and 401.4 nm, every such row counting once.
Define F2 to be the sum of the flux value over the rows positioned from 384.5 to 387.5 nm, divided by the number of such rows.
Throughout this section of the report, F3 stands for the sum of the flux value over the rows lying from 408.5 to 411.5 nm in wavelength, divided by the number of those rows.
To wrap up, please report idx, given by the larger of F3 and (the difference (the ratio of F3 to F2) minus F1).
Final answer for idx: 18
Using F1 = 19.7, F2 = 20.3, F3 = 18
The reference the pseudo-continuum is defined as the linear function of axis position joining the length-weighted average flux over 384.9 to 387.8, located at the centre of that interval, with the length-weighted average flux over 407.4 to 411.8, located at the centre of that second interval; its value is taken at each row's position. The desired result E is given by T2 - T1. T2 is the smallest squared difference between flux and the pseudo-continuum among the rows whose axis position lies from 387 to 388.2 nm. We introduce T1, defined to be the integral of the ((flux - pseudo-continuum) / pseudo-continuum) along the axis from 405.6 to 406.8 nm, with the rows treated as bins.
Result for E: -0.11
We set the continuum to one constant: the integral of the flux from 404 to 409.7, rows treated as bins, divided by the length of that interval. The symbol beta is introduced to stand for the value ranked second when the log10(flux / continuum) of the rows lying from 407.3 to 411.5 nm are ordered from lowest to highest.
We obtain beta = -0.12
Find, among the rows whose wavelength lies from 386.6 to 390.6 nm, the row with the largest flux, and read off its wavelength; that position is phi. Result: 386.95 nm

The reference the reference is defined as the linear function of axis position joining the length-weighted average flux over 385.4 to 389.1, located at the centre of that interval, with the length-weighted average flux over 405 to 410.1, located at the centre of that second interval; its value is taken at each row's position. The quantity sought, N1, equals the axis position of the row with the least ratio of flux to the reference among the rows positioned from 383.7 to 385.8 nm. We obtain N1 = 383.80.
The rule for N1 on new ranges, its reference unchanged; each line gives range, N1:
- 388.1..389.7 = 389.20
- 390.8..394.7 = 393.25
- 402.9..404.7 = 404.35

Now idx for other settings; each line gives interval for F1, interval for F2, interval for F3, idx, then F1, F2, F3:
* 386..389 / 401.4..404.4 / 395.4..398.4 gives 17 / 19.9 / 20.5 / 17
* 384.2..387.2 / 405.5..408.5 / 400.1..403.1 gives 20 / 19.9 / 20.2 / 20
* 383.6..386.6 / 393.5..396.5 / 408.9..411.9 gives 18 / 18.1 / 18.4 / 18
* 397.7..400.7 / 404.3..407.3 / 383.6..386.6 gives 18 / 19.2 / 20.9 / 18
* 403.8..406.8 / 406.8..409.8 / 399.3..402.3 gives 20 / 20.9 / 18.2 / 20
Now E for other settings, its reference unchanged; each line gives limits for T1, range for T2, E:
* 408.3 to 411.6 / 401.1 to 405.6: 0.08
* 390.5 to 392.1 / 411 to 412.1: 0.05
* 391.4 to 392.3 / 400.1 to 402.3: 0.02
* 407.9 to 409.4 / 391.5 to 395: 0.09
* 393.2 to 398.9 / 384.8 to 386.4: 0.68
